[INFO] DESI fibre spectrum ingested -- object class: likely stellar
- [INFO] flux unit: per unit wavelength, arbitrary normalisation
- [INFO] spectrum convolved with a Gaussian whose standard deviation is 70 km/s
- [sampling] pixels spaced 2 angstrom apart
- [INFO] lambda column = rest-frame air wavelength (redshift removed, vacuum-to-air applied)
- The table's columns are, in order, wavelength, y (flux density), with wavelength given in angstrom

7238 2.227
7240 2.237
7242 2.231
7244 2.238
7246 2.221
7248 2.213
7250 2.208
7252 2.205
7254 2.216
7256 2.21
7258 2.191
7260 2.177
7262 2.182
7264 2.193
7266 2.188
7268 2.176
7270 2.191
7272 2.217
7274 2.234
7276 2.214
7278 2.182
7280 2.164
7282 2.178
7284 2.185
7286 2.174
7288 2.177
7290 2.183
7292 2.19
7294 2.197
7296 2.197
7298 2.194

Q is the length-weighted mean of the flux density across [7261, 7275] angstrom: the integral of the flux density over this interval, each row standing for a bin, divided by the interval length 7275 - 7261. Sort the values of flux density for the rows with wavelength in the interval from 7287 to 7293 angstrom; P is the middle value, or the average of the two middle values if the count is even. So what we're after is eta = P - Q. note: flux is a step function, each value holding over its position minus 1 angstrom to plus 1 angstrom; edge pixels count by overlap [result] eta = -0.014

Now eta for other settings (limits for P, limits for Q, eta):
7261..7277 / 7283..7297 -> 0.006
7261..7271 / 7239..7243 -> -0.046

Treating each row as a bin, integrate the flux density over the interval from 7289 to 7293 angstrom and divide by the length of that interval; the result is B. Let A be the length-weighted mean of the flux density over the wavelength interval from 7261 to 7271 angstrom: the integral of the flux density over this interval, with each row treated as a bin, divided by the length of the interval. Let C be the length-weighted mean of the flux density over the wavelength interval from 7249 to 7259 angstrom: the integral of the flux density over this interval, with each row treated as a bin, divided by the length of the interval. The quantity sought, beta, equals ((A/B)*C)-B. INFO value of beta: 0.019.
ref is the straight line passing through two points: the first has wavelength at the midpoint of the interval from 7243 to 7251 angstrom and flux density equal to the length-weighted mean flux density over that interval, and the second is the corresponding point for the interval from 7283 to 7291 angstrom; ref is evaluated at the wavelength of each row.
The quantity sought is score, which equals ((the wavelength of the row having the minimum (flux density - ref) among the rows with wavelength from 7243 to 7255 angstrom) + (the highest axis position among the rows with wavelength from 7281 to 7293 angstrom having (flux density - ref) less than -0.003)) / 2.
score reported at 7269 angstrom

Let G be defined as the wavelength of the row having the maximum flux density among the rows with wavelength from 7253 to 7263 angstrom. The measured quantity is 7254 angstrom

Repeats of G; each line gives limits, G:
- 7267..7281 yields 7274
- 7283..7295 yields 7294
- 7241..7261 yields 7244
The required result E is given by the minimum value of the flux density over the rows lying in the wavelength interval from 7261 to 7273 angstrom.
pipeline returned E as 2.176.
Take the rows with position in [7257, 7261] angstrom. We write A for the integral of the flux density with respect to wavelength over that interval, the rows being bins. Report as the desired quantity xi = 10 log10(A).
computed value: 9.41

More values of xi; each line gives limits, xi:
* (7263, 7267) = 9.43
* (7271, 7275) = 9.49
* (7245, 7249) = 9.48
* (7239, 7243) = 9.51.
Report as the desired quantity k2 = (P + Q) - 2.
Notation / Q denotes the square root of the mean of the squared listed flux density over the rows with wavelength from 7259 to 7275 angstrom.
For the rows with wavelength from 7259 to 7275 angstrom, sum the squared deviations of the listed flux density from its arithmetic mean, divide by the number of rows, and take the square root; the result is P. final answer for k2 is 0.214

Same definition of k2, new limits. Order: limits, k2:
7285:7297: 0.195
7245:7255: 0.218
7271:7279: 0.231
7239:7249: 0.238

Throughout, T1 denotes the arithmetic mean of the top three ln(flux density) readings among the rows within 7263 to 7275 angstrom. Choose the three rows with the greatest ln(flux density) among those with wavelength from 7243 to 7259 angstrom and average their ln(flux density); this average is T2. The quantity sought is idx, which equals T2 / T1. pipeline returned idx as 1.01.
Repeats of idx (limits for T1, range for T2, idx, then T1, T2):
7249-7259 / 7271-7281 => 1.01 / 0.794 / 0.798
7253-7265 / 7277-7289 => 0.99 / 0.791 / 0.780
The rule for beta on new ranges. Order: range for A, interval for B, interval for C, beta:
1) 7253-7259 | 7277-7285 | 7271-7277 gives 0.073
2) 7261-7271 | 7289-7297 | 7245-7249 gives 0.019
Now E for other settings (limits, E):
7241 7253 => 2.205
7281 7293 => 2.174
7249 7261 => 2.177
